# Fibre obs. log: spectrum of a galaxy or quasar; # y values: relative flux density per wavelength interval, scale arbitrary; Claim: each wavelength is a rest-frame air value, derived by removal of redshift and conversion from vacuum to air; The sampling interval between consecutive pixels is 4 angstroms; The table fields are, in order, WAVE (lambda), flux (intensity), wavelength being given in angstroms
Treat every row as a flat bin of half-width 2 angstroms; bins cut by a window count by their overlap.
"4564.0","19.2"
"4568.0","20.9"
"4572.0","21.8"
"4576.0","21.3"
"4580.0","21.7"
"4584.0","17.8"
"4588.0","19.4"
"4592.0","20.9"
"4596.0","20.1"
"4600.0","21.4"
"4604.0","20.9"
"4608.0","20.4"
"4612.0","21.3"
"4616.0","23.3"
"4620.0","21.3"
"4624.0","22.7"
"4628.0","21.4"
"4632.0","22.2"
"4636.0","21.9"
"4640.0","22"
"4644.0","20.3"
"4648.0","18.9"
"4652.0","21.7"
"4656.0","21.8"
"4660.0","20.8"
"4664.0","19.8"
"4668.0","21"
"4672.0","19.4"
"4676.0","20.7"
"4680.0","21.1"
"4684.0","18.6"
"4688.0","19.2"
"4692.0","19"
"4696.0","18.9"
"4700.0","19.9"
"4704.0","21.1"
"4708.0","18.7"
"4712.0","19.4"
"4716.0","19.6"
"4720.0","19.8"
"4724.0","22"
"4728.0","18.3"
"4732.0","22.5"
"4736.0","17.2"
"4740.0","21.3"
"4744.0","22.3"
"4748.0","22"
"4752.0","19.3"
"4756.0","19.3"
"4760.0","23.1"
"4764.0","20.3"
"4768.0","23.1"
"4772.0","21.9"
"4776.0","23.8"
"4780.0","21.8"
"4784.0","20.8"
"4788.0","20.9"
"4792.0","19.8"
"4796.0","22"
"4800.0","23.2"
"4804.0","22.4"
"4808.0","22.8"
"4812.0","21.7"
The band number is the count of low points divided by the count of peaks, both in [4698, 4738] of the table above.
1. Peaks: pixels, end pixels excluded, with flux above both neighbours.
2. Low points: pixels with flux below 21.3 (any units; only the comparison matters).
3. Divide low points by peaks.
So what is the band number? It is 2.67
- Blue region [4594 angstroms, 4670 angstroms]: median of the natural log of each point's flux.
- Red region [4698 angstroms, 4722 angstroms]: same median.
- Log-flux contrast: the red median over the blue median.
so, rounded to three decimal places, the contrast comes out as 0.974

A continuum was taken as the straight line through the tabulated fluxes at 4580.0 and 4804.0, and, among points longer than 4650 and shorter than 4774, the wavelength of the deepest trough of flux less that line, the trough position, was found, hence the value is 4736.0 angstroms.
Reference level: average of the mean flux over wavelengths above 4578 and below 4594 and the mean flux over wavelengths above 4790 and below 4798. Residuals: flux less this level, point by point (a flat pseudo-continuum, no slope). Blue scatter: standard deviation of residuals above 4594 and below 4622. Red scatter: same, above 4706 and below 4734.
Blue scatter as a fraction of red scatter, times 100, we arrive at 64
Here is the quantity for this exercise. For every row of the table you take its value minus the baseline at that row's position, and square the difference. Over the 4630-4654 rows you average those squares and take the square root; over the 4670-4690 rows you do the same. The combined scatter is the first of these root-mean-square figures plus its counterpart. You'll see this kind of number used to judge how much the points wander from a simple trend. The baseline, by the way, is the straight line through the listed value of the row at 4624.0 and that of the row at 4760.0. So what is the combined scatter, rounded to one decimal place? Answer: 5.2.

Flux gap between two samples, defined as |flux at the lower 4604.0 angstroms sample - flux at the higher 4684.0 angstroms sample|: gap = 2.3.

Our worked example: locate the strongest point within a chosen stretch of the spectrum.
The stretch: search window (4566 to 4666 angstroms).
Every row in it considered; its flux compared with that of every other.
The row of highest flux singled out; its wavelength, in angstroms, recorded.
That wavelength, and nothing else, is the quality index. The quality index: 4616.0 angstroms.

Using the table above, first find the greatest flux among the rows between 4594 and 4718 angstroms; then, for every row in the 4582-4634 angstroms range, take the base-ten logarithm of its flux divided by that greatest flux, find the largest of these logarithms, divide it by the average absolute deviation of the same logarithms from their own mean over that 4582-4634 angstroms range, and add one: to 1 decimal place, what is 1.0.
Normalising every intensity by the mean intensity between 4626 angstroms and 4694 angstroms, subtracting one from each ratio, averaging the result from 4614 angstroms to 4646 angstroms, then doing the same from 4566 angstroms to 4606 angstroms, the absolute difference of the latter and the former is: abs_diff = 0.06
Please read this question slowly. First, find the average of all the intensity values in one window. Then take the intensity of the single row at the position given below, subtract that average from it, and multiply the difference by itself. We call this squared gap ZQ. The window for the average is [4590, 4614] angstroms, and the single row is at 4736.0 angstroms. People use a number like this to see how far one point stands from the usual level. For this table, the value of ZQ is 13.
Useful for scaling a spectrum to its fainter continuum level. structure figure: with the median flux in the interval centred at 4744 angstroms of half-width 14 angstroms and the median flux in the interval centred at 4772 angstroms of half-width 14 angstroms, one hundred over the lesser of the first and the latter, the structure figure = 4.69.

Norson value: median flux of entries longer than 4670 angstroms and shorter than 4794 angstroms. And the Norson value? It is 20.3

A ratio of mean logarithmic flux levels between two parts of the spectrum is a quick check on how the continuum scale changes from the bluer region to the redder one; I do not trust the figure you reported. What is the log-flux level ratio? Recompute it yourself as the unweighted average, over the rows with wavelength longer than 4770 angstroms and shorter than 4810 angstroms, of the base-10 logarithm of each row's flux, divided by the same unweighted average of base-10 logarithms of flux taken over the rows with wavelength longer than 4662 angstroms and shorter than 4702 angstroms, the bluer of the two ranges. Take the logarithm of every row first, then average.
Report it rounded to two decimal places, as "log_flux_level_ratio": 1.03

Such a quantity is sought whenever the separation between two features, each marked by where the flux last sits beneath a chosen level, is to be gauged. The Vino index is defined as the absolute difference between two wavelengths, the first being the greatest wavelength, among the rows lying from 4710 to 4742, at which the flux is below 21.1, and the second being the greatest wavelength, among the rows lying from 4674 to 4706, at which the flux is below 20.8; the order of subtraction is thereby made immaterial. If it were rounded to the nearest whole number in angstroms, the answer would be 36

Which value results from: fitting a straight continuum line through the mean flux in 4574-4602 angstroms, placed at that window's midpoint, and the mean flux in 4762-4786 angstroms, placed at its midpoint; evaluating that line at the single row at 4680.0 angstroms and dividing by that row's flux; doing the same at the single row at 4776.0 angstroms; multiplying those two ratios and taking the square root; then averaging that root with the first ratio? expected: 0.98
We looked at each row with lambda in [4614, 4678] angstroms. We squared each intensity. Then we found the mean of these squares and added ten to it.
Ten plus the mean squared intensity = 461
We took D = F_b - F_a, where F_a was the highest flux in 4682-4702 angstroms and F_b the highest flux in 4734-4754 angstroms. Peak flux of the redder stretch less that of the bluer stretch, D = 2.4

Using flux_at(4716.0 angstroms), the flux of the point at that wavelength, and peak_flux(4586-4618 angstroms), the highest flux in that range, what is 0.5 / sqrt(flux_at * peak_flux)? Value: 0.0234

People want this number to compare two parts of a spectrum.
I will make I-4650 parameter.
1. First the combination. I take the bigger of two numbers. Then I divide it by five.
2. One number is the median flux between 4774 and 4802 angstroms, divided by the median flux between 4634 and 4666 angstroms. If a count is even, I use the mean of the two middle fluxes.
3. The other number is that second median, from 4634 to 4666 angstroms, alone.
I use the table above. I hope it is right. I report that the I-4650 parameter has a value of 4.25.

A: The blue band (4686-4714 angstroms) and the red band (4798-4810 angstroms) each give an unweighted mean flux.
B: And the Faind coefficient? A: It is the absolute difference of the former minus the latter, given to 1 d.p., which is 3.3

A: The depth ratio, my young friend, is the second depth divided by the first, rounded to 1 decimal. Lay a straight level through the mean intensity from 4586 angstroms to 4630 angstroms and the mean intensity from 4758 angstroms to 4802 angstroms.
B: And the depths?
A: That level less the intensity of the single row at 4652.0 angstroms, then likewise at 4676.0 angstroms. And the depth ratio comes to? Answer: -2.3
